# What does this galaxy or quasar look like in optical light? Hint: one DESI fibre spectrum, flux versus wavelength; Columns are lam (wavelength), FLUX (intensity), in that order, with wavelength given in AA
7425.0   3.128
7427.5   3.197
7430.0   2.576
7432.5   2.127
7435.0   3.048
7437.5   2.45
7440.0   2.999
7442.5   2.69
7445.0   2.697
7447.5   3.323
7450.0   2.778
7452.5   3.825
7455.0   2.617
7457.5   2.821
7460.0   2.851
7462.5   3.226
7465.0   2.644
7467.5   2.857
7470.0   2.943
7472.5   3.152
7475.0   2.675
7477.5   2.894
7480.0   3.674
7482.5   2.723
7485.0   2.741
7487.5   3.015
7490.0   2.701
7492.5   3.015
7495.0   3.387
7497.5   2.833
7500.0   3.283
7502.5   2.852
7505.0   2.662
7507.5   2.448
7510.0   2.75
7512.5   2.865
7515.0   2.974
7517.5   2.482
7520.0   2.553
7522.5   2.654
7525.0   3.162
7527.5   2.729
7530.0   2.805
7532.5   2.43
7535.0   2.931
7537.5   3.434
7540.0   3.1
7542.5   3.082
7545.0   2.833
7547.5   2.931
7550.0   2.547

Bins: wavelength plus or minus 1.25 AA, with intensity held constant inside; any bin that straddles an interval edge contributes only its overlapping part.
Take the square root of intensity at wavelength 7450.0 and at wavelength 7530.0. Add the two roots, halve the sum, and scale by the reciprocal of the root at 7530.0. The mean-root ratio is 1.00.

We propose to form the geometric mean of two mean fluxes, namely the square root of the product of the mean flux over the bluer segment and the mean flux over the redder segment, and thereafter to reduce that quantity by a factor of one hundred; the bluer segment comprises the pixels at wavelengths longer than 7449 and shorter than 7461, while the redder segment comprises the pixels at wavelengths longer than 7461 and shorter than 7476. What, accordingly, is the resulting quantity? 0.0295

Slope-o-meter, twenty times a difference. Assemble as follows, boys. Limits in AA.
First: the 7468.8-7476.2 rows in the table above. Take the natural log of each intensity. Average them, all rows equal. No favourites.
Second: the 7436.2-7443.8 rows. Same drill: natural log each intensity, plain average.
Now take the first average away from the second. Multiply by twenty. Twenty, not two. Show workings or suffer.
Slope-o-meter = -1.5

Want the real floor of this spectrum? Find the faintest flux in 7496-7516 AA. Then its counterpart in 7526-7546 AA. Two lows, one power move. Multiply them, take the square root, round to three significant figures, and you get 2.44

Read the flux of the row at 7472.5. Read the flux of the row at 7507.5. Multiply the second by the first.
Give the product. 7.7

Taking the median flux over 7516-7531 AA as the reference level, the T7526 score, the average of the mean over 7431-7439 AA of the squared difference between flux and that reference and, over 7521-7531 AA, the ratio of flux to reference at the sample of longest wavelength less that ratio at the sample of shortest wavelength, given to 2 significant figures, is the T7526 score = 0.11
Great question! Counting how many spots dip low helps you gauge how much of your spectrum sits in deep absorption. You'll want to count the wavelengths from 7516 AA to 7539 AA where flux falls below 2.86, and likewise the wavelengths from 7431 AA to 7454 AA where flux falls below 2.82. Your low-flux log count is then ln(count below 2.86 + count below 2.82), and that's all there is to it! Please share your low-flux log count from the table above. 2.4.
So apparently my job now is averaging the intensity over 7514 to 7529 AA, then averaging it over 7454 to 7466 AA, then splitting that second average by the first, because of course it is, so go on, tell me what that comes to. 1.03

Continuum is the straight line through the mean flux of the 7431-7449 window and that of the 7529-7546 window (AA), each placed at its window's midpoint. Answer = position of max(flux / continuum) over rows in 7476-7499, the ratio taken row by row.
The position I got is 7480.0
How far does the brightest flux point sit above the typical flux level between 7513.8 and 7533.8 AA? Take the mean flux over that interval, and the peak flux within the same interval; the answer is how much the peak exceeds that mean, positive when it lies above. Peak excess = 0.44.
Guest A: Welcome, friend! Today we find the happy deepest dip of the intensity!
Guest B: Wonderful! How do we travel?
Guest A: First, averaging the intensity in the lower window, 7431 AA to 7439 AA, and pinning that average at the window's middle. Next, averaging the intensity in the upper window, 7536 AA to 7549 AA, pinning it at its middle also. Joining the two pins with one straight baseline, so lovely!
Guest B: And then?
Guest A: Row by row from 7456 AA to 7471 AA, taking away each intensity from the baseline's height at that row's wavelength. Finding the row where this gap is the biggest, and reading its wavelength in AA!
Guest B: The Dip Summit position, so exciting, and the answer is 7465.0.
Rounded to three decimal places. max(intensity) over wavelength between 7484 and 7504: 3.387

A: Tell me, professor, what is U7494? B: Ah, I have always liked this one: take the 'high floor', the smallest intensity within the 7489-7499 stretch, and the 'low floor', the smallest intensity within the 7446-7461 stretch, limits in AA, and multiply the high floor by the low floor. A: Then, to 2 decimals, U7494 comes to 7.07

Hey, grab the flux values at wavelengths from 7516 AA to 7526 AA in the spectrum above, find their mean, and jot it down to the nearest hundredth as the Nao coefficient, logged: 2.71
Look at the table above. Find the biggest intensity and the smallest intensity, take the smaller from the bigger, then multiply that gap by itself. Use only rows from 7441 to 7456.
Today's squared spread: 1.5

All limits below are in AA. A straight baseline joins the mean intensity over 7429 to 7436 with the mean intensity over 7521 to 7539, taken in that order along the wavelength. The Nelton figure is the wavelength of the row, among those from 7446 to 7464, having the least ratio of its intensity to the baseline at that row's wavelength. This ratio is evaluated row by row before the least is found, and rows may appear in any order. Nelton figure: 7455.0 AA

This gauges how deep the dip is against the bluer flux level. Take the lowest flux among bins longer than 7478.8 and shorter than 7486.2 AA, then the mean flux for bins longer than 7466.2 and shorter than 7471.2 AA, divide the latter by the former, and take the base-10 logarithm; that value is 0.027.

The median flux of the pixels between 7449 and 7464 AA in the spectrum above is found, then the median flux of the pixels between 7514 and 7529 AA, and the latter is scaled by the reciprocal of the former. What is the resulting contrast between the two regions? 0.95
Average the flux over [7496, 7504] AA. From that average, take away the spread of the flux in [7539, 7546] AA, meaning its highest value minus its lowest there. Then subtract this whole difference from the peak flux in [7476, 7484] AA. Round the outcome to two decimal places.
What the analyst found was 0.95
